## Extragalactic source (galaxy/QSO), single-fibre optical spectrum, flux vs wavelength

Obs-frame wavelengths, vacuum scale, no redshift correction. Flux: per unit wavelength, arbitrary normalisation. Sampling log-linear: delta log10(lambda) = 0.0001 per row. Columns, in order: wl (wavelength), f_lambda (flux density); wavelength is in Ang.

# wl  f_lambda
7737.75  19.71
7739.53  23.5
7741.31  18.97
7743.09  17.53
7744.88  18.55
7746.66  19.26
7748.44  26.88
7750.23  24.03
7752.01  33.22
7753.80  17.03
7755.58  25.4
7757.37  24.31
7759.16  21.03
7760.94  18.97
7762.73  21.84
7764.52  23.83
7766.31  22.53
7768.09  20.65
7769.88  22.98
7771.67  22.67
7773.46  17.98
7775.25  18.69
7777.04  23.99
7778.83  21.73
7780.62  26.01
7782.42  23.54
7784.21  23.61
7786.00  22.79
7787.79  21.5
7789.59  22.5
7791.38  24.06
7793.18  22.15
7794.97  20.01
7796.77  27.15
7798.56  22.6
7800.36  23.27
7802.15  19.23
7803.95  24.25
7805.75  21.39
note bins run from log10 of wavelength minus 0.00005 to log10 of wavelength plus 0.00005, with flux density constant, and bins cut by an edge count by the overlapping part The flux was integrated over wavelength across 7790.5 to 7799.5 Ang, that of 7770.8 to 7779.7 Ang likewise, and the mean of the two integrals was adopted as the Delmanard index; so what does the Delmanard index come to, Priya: 198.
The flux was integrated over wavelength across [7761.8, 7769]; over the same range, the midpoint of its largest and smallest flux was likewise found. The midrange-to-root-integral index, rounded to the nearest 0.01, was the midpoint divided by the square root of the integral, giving 1.76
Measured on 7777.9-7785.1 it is 1.83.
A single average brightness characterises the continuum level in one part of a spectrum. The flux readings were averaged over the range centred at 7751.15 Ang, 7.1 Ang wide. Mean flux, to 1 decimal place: 25.3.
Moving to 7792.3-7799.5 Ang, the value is 23.0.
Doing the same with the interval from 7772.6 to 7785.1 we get 22.2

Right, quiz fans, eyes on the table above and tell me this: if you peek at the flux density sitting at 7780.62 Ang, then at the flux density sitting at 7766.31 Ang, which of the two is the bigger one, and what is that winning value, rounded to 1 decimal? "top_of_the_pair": 26.0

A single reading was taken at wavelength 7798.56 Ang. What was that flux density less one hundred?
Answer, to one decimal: -77.4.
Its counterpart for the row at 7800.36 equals -76.7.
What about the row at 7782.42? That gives -76.5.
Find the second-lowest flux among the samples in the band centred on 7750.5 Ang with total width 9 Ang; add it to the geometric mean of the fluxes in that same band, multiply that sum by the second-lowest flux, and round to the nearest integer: 822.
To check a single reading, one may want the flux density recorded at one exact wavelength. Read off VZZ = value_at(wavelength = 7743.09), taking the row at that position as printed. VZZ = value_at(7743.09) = 17.53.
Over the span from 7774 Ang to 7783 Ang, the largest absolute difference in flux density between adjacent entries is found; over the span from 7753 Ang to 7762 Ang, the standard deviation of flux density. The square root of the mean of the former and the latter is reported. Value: 2.1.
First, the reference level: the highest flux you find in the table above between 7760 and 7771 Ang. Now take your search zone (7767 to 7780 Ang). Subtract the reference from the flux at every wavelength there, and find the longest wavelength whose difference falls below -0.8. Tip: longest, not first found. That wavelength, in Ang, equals 7778.83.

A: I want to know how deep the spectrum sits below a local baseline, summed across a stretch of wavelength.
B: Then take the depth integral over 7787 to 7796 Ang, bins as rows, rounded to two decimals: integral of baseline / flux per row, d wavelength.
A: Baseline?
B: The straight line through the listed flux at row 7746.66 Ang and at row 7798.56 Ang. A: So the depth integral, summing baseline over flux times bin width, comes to 9.04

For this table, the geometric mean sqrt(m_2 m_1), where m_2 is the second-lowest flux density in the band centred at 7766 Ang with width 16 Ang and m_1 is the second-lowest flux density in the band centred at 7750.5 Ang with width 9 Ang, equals 19.1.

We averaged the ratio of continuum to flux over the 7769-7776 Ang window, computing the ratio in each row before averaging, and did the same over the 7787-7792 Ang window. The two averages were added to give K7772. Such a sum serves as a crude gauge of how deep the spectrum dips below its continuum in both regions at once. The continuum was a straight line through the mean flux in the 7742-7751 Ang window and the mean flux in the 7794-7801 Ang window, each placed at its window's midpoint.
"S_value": 2.11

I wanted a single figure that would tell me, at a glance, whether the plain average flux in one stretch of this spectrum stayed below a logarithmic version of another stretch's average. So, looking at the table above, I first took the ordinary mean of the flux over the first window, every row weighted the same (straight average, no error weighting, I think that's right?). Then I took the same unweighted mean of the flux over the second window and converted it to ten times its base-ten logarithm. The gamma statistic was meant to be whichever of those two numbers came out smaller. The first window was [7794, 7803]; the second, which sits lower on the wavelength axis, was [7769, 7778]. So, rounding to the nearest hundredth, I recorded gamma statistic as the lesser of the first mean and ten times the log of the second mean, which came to 13.28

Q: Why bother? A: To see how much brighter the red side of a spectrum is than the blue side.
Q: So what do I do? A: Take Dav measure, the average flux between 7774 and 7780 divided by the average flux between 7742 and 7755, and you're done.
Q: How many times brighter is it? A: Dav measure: 0.96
